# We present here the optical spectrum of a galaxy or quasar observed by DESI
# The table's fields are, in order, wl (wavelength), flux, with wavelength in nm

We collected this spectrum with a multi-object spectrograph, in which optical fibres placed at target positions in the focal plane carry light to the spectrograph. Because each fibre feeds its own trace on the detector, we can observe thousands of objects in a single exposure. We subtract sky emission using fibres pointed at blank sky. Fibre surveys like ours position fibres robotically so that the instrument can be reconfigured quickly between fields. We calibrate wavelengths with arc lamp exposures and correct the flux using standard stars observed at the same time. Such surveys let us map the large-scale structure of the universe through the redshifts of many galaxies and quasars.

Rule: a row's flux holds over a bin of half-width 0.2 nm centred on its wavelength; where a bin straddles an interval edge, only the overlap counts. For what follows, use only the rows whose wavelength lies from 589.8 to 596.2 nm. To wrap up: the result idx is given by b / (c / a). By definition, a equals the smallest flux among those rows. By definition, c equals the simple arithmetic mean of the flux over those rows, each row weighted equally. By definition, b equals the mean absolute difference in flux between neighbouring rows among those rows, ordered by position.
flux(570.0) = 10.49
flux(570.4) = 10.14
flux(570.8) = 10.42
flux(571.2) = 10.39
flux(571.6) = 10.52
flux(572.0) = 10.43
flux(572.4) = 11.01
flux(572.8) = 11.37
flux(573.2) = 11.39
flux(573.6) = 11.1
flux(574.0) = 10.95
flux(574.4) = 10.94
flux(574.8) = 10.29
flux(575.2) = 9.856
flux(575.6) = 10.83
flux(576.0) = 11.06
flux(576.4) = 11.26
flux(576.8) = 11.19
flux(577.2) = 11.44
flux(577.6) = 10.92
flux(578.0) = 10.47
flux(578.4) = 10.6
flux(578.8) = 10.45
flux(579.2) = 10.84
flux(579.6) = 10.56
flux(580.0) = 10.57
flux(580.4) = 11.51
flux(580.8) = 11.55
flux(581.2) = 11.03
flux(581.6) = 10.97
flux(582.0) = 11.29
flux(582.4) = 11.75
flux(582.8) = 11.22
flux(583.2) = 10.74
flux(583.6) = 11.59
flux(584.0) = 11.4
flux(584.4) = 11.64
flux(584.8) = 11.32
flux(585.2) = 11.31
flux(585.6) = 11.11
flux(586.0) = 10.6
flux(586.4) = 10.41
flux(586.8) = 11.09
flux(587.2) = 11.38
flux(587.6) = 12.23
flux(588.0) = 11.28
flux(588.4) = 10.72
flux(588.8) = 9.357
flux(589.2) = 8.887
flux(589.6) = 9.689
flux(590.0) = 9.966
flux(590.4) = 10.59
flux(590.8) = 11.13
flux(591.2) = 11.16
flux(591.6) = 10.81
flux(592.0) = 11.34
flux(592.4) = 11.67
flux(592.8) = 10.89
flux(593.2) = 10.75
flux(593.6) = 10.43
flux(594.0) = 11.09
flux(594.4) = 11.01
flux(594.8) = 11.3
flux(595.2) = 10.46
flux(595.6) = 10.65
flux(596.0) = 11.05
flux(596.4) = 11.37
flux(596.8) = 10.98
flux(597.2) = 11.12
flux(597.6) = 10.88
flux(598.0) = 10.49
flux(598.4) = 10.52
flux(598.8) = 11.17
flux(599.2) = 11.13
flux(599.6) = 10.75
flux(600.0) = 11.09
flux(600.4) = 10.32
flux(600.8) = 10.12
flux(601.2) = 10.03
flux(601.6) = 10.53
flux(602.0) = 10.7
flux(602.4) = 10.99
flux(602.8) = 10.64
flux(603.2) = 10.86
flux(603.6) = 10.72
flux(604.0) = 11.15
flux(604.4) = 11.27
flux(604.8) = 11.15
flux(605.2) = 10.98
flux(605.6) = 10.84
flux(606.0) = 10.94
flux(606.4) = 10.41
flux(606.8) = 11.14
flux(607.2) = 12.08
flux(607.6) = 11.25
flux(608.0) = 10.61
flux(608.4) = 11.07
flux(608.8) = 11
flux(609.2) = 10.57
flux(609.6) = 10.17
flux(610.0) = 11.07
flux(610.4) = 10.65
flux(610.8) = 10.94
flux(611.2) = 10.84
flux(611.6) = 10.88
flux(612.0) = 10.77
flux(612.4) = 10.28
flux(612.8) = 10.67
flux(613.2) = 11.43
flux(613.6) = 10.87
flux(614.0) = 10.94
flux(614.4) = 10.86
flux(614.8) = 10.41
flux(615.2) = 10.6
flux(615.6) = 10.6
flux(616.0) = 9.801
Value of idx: 0.37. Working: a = 9.966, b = 0.41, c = 10.9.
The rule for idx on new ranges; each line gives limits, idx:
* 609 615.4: 0.33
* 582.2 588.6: 0.42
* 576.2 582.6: 0.29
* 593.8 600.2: 0.30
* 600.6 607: 0.25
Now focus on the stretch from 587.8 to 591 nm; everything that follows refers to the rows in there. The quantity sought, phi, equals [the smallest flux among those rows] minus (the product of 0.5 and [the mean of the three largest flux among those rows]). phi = 3.4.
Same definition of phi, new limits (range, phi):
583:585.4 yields 5.0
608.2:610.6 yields 4.6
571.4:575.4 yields 4.2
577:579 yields 5.0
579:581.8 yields 4.9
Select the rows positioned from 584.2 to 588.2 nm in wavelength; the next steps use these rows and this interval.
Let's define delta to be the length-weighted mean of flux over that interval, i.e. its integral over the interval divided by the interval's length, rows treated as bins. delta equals 11.2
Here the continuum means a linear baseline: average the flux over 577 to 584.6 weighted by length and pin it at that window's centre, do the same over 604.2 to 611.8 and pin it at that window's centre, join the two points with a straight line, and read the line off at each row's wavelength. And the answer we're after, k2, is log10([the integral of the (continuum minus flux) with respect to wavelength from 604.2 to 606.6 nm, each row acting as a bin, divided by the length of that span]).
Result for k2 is -1.66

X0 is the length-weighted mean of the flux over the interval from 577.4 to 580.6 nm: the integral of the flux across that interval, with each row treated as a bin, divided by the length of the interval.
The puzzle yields 10.74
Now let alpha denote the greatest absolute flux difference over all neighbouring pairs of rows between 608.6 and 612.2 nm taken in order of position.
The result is 0.90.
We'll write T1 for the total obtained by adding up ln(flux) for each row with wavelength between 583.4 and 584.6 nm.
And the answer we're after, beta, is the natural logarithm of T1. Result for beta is 1.99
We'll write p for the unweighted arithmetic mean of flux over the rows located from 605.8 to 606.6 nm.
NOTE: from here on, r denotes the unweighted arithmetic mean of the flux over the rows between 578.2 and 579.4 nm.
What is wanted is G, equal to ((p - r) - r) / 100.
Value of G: -0.106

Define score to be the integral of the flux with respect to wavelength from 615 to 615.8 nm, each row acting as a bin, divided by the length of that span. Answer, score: 10.6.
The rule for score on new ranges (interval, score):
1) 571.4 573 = 10.8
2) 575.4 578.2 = 11.0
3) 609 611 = 10.7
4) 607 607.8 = 11.7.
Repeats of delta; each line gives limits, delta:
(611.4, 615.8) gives 10.8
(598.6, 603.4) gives 10.7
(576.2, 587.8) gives 11.1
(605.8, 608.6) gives 11.1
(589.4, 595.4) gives 10.8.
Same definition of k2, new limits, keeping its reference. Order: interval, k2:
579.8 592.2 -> -1.01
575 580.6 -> -0.57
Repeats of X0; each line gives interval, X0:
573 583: 10.96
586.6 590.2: 10.51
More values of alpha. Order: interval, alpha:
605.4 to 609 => 0.94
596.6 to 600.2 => 0.65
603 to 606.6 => 0.53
